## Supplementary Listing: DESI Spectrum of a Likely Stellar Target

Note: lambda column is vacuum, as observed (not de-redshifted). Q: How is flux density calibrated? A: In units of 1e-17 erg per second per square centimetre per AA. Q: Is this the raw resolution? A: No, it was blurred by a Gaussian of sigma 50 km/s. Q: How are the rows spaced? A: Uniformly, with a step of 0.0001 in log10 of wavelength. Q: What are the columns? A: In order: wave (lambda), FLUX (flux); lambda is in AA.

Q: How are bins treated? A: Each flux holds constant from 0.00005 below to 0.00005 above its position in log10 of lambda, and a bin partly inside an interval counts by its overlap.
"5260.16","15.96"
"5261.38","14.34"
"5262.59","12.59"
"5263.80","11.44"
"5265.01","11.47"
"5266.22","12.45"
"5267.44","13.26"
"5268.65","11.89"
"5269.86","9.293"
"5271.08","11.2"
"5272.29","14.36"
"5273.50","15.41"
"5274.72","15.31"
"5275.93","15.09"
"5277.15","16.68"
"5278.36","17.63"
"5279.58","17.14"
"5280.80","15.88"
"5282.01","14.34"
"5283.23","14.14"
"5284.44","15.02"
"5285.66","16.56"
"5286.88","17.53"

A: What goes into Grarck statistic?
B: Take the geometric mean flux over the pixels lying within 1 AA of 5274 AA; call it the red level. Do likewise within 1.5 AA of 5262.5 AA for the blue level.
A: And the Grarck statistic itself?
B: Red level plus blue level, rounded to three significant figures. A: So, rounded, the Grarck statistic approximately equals 28.1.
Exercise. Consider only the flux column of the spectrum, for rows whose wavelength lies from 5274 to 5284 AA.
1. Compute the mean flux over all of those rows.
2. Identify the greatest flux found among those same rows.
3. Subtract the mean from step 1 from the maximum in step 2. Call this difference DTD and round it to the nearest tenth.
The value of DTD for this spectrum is 1.9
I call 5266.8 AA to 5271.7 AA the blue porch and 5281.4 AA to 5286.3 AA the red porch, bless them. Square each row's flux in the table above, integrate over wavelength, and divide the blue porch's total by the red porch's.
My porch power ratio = 0.58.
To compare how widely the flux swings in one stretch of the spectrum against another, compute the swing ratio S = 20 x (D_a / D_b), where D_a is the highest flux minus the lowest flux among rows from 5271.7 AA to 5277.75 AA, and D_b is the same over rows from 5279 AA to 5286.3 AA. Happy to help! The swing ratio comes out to 15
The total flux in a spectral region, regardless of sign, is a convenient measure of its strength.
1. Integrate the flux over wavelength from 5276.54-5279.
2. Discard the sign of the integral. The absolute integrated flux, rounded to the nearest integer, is 42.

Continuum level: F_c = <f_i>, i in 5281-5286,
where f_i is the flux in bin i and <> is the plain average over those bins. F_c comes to 15.0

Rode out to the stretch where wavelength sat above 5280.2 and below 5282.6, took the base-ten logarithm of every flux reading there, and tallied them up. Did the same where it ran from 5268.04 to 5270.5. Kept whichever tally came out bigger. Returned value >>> 2.36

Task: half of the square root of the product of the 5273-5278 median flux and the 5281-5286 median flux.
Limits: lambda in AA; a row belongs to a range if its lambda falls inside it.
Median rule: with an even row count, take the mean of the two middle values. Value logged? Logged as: 7.5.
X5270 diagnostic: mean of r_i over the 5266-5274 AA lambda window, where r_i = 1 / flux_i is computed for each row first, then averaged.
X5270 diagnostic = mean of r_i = 0.082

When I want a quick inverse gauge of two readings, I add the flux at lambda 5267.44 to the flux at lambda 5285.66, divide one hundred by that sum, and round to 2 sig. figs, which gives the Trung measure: 3.4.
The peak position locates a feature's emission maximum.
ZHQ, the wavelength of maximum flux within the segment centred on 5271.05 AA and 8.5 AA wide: 5273.50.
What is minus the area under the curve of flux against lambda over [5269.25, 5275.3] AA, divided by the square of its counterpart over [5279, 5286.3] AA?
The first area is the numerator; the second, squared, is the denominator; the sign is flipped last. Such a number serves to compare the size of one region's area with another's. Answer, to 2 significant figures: -0.0062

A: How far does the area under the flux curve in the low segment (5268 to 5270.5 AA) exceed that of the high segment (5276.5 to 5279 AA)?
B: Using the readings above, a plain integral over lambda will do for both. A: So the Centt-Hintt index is -16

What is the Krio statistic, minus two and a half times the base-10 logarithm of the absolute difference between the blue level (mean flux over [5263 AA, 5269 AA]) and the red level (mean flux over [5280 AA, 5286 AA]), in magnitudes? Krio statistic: -1.2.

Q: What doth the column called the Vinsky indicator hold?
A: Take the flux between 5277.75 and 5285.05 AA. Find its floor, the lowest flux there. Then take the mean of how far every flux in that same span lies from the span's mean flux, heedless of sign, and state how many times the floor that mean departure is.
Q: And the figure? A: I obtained 0.084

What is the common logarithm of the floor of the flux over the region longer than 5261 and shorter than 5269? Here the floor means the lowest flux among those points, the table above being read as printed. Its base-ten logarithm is 1.06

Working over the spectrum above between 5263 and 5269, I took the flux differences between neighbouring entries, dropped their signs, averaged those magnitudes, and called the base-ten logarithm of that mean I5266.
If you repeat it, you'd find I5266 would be -0.10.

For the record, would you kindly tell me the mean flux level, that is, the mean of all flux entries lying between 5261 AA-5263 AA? 13.5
